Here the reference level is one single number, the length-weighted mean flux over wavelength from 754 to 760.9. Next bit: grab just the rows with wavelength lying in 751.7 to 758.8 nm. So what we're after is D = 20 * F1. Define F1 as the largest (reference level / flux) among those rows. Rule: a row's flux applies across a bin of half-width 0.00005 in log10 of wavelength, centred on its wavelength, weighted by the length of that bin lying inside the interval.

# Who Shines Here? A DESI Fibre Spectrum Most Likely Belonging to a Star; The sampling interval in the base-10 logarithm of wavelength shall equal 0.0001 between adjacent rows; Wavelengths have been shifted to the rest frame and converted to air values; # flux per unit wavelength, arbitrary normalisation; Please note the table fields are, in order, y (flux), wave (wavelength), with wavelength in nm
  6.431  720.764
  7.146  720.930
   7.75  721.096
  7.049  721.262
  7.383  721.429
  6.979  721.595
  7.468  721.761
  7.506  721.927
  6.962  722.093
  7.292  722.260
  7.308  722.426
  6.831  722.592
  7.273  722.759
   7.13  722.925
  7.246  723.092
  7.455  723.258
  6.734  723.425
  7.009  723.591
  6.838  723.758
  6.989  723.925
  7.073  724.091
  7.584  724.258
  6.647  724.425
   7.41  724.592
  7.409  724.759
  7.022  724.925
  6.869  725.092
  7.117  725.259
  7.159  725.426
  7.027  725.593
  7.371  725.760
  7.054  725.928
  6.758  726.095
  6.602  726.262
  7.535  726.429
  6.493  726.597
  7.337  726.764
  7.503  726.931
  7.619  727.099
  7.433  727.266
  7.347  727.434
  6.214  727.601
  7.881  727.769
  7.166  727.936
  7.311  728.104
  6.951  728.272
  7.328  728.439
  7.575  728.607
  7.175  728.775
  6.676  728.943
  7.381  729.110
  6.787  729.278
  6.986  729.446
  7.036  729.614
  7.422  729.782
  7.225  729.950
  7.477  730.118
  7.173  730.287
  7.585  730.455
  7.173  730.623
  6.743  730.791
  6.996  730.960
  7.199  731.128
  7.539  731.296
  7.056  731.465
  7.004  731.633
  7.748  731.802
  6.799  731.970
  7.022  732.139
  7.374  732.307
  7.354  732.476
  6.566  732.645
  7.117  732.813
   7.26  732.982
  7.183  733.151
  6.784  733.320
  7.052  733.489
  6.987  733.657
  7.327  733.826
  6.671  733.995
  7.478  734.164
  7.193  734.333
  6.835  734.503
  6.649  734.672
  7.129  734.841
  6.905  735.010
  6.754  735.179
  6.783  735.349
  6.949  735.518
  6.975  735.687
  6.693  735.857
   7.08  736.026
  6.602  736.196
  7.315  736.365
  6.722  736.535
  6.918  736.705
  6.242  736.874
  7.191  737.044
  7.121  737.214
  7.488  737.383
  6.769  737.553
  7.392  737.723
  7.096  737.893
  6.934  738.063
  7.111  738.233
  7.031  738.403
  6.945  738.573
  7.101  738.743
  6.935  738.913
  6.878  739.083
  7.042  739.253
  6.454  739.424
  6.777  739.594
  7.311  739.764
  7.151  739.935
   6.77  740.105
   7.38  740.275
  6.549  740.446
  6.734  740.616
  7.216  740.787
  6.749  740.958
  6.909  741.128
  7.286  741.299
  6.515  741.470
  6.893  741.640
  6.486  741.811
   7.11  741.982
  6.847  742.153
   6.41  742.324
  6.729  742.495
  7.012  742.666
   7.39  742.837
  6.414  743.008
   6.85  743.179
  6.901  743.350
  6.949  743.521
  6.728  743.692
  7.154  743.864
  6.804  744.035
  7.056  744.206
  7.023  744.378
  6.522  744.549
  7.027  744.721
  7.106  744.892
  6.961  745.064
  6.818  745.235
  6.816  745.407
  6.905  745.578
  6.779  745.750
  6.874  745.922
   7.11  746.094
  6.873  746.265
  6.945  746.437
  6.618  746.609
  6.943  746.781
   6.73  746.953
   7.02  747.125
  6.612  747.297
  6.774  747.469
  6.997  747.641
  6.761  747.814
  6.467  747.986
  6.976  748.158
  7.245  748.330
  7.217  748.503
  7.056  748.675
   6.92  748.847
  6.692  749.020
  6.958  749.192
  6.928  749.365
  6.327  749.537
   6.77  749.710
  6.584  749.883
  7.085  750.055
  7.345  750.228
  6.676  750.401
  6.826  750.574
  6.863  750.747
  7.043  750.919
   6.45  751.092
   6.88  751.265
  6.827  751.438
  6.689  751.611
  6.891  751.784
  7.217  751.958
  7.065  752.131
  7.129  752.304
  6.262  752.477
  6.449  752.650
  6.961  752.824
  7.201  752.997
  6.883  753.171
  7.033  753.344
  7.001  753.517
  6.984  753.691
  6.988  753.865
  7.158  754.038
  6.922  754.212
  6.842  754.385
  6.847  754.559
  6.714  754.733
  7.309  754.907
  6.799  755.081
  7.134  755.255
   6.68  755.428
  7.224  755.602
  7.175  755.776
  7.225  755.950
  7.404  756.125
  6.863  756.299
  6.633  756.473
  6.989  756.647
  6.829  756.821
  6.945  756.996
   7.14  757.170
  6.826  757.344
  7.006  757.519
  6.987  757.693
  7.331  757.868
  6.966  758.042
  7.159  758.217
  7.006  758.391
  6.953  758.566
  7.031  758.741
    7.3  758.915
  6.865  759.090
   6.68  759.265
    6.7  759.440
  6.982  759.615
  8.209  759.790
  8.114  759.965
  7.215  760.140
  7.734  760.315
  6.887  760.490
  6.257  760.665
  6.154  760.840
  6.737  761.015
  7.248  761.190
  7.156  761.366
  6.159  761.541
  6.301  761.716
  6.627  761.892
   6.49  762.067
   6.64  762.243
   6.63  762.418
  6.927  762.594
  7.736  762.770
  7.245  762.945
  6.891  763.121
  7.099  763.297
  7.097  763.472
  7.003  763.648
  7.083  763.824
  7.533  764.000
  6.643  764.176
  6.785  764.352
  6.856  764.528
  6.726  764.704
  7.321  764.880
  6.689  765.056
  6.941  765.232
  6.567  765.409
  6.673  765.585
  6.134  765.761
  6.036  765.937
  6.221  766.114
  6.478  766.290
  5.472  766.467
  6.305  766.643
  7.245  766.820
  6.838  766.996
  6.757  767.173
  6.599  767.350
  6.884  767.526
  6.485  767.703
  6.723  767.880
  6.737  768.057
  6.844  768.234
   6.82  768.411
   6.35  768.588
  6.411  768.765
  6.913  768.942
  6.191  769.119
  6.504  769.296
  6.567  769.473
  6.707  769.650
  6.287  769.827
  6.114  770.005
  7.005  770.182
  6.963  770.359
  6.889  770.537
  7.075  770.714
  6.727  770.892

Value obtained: 22.5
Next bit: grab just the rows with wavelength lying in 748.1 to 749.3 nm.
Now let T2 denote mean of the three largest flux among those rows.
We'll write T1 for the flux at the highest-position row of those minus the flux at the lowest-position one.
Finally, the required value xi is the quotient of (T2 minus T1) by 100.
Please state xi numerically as 0.072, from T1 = -0.02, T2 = 7.17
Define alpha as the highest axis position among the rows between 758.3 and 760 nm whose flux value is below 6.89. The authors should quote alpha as 759.440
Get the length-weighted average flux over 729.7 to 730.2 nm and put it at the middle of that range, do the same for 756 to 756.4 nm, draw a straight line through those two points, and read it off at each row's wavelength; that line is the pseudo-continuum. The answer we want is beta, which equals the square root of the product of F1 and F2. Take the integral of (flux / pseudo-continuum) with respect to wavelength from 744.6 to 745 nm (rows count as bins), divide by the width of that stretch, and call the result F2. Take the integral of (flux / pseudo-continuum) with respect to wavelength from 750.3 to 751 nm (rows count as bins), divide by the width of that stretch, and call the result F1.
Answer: 0.963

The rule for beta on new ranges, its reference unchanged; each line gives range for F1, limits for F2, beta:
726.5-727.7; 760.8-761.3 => 0.962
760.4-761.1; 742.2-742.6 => 0.917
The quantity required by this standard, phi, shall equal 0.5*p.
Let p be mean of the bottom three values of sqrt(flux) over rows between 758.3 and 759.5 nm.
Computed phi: 1.30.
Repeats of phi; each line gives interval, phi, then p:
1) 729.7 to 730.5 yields 1.35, 2.70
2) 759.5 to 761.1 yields 1.26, 2.53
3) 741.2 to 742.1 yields 1.29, 2.57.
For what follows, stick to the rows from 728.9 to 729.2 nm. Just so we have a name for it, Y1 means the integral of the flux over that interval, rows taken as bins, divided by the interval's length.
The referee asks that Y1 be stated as 7.09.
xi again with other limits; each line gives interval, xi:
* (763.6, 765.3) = 0.074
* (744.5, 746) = 0.067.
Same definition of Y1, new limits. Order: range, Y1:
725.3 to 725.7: 7.11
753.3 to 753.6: 7.03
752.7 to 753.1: 7.00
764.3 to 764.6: 6.82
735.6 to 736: 6.88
